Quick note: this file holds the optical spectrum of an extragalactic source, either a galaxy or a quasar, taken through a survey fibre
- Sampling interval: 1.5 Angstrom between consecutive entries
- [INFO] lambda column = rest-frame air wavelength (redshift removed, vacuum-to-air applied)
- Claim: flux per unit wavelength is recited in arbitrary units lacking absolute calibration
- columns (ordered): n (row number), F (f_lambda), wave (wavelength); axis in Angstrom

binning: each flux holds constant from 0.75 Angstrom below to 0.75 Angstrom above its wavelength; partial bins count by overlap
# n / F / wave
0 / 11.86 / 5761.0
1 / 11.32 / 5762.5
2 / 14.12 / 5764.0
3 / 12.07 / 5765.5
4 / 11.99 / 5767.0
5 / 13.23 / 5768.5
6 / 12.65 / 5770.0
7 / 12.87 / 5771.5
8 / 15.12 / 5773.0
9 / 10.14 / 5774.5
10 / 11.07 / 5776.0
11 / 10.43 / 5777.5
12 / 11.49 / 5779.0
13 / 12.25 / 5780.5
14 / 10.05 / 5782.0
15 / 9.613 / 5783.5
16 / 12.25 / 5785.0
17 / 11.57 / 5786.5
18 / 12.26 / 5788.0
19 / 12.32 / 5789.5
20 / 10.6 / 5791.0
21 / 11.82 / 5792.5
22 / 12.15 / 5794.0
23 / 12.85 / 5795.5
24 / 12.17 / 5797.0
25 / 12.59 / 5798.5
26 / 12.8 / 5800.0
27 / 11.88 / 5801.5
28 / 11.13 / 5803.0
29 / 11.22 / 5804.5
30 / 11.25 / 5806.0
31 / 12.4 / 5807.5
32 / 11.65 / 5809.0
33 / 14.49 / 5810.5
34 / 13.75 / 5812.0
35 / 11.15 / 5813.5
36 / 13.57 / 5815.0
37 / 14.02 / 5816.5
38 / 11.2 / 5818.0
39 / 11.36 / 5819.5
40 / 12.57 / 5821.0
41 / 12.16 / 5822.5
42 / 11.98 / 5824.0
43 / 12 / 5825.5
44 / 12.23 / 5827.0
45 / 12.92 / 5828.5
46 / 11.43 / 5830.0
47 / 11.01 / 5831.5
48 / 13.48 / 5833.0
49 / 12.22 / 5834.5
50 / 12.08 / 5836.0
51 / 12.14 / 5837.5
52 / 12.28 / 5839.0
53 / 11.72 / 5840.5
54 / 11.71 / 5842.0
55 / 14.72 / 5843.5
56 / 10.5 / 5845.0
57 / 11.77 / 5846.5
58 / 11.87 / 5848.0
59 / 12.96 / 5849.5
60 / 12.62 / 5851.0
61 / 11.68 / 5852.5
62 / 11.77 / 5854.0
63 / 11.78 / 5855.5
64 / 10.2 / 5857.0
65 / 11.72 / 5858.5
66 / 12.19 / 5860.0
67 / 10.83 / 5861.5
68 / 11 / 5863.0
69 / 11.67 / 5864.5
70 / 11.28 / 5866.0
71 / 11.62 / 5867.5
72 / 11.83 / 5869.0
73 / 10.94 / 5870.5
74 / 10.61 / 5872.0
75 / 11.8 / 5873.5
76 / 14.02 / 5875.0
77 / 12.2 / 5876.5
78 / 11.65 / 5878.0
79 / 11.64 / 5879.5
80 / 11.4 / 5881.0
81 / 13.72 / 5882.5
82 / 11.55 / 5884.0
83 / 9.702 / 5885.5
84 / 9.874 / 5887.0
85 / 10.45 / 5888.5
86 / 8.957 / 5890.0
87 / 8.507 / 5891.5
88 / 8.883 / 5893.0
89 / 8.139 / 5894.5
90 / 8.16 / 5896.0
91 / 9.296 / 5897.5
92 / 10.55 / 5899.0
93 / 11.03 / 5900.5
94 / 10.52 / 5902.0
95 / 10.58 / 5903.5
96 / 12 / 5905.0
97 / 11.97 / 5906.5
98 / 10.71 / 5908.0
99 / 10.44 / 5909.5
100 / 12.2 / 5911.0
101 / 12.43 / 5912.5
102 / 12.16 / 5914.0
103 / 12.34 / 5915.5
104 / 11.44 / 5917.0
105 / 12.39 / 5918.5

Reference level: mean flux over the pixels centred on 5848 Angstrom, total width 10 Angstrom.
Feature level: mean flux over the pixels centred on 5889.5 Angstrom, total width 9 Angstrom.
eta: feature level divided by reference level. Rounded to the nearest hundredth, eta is 0.76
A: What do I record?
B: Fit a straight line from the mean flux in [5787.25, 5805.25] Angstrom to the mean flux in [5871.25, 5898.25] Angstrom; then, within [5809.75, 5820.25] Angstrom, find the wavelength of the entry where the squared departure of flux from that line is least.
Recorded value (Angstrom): 5819.5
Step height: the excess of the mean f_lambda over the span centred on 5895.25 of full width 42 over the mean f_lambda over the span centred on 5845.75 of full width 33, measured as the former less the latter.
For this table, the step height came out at -1.0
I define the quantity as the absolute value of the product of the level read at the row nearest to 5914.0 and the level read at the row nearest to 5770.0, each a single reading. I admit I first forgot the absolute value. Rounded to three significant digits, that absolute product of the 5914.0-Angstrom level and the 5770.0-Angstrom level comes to 154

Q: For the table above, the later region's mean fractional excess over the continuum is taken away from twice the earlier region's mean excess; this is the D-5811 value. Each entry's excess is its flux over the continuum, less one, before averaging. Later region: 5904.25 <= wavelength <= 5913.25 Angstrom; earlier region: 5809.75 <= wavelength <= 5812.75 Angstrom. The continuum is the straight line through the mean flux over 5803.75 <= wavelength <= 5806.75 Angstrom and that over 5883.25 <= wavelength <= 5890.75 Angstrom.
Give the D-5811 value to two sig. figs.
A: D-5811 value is 0.35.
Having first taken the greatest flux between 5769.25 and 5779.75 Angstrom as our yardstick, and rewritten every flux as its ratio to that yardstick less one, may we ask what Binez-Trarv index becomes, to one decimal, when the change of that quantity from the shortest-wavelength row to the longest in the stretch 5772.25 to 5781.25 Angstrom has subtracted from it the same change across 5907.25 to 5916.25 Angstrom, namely -0.3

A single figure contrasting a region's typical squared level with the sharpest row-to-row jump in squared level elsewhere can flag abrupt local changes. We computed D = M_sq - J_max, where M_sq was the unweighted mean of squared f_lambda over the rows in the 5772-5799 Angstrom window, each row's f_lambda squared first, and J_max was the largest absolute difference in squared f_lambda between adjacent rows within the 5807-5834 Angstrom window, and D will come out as 64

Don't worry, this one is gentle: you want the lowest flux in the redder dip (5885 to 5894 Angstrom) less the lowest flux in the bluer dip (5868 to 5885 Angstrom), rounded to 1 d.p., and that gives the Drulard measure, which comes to -2.1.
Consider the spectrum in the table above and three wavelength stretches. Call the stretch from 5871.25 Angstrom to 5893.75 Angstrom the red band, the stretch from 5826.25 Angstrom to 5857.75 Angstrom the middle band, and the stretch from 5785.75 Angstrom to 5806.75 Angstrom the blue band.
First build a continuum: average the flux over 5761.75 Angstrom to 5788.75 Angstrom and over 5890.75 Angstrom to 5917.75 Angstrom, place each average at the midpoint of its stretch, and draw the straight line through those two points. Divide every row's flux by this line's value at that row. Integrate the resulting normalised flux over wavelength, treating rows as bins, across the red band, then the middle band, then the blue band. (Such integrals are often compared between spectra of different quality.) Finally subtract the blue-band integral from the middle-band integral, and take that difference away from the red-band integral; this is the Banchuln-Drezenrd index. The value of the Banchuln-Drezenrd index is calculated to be 10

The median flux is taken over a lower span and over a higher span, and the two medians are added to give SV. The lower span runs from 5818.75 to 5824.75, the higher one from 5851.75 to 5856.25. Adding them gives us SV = 23.8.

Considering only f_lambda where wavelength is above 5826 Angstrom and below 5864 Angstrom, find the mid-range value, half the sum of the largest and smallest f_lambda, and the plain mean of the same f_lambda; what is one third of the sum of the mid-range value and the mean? 8.1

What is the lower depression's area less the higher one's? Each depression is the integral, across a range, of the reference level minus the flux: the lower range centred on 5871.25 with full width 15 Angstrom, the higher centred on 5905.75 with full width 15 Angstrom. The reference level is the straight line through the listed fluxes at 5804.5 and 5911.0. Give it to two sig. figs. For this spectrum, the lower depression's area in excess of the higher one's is -13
